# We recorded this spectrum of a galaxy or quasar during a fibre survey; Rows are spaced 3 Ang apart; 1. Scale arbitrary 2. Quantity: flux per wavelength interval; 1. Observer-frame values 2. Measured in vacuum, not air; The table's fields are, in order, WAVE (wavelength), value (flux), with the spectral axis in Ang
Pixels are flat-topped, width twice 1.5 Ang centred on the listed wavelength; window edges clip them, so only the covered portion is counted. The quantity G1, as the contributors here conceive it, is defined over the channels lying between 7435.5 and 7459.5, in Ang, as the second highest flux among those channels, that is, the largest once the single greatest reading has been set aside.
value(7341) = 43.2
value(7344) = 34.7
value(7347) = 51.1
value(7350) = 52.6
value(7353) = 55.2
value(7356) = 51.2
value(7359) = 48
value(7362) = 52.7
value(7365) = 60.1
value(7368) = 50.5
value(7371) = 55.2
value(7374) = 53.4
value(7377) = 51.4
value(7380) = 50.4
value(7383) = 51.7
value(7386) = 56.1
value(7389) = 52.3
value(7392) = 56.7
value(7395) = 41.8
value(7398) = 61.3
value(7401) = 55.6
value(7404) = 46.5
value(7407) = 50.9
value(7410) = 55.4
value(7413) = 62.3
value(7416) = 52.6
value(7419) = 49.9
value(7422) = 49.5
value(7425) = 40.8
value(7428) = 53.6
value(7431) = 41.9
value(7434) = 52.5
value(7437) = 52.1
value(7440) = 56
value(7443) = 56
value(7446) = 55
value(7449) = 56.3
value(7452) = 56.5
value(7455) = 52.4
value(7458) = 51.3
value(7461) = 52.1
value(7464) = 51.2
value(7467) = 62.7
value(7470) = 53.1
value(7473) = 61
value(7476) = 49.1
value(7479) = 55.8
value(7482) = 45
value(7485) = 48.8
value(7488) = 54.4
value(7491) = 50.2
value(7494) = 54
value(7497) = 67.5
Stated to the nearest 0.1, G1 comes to 56.3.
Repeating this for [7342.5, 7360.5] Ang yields 52.6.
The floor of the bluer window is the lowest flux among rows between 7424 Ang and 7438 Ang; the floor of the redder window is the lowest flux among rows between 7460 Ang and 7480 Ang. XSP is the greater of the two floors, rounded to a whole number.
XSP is 49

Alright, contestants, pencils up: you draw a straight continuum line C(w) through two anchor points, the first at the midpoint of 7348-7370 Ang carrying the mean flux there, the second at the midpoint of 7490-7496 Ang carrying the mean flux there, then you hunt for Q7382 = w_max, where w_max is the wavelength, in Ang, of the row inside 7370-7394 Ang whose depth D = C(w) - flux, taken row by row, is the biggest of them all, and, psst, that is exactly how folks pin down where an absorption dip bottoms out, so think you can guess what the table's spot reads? 7380 Ang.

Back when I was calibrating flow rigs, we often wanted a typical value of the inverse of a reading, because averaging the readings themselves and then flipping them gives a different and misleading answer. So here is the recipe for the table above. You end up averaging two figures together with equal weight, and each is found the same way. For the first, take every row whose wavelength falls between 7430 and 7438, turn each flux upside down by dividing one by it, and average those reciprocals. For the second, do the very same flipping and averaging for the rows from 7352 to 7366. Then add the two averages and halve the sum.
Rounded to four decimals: 0.0198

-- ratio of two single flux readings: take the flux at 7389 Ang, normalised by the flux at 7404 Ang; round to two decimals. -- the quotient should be 1.12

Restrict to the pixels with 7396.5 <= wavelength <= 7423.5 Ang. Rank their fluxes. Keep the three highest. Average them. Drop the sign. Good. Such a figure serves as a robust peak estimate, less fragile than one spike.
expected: 59.7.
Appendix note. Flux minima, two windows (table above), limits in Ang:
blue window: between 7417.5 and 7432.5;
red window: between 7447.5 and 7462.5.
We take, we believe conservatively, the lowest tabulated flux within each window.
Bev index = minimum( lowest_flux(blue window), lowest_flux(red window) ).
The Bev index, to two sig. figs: 41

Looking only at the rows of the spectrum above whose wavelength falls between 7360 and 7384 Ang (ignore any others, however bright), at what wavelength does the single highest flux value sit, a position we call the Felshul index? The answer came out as 7365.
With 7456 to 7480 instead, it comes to 7467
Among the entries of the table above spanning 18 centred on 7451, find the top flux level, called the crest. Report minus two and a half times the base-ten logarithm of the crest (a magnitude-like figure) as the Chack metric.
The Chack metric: -4.38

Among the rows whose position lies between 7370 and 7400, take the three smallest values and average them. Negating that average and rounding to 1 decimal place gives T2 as -47.9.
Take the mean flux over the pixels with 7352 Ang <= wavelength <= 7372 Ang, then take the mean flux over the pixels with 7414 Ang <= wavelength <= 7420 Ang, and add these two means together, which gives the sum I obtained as 105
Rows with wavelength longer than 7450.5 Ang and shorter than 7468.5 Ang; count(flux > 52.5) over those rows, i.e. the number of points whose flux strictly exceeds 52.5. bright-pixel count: 2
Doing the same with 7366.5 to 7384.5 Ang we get 2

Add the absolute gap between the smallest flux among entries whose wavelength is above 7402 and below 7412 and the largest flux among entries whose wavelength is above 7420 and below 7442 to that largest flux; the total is 65.5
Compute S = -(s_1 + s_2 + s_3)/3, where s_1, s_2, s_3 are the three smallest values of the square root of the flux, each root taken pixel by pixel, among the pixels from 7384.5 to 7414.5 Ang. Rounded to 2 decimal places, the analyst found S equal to -6.81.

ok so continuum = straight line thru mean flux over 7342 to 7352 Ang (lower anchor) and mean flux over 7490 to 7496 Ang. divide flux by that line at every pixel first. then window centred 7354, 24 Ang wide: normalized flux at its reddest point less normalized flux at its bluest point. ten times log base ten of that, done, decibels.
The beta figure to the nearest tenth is -2.8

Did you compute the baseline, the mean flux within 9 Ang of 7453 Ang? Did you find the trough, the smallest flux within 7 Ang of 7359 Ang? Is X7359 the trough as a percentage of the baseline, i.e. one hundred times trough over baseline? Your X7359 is 89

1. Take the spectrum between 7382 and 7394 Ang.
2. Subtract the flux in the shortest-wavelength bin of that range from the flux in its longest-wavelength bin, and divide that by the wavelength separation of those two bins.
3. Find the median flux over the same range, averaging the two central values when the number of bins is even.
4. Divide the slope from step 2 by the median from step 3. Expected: 0.010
